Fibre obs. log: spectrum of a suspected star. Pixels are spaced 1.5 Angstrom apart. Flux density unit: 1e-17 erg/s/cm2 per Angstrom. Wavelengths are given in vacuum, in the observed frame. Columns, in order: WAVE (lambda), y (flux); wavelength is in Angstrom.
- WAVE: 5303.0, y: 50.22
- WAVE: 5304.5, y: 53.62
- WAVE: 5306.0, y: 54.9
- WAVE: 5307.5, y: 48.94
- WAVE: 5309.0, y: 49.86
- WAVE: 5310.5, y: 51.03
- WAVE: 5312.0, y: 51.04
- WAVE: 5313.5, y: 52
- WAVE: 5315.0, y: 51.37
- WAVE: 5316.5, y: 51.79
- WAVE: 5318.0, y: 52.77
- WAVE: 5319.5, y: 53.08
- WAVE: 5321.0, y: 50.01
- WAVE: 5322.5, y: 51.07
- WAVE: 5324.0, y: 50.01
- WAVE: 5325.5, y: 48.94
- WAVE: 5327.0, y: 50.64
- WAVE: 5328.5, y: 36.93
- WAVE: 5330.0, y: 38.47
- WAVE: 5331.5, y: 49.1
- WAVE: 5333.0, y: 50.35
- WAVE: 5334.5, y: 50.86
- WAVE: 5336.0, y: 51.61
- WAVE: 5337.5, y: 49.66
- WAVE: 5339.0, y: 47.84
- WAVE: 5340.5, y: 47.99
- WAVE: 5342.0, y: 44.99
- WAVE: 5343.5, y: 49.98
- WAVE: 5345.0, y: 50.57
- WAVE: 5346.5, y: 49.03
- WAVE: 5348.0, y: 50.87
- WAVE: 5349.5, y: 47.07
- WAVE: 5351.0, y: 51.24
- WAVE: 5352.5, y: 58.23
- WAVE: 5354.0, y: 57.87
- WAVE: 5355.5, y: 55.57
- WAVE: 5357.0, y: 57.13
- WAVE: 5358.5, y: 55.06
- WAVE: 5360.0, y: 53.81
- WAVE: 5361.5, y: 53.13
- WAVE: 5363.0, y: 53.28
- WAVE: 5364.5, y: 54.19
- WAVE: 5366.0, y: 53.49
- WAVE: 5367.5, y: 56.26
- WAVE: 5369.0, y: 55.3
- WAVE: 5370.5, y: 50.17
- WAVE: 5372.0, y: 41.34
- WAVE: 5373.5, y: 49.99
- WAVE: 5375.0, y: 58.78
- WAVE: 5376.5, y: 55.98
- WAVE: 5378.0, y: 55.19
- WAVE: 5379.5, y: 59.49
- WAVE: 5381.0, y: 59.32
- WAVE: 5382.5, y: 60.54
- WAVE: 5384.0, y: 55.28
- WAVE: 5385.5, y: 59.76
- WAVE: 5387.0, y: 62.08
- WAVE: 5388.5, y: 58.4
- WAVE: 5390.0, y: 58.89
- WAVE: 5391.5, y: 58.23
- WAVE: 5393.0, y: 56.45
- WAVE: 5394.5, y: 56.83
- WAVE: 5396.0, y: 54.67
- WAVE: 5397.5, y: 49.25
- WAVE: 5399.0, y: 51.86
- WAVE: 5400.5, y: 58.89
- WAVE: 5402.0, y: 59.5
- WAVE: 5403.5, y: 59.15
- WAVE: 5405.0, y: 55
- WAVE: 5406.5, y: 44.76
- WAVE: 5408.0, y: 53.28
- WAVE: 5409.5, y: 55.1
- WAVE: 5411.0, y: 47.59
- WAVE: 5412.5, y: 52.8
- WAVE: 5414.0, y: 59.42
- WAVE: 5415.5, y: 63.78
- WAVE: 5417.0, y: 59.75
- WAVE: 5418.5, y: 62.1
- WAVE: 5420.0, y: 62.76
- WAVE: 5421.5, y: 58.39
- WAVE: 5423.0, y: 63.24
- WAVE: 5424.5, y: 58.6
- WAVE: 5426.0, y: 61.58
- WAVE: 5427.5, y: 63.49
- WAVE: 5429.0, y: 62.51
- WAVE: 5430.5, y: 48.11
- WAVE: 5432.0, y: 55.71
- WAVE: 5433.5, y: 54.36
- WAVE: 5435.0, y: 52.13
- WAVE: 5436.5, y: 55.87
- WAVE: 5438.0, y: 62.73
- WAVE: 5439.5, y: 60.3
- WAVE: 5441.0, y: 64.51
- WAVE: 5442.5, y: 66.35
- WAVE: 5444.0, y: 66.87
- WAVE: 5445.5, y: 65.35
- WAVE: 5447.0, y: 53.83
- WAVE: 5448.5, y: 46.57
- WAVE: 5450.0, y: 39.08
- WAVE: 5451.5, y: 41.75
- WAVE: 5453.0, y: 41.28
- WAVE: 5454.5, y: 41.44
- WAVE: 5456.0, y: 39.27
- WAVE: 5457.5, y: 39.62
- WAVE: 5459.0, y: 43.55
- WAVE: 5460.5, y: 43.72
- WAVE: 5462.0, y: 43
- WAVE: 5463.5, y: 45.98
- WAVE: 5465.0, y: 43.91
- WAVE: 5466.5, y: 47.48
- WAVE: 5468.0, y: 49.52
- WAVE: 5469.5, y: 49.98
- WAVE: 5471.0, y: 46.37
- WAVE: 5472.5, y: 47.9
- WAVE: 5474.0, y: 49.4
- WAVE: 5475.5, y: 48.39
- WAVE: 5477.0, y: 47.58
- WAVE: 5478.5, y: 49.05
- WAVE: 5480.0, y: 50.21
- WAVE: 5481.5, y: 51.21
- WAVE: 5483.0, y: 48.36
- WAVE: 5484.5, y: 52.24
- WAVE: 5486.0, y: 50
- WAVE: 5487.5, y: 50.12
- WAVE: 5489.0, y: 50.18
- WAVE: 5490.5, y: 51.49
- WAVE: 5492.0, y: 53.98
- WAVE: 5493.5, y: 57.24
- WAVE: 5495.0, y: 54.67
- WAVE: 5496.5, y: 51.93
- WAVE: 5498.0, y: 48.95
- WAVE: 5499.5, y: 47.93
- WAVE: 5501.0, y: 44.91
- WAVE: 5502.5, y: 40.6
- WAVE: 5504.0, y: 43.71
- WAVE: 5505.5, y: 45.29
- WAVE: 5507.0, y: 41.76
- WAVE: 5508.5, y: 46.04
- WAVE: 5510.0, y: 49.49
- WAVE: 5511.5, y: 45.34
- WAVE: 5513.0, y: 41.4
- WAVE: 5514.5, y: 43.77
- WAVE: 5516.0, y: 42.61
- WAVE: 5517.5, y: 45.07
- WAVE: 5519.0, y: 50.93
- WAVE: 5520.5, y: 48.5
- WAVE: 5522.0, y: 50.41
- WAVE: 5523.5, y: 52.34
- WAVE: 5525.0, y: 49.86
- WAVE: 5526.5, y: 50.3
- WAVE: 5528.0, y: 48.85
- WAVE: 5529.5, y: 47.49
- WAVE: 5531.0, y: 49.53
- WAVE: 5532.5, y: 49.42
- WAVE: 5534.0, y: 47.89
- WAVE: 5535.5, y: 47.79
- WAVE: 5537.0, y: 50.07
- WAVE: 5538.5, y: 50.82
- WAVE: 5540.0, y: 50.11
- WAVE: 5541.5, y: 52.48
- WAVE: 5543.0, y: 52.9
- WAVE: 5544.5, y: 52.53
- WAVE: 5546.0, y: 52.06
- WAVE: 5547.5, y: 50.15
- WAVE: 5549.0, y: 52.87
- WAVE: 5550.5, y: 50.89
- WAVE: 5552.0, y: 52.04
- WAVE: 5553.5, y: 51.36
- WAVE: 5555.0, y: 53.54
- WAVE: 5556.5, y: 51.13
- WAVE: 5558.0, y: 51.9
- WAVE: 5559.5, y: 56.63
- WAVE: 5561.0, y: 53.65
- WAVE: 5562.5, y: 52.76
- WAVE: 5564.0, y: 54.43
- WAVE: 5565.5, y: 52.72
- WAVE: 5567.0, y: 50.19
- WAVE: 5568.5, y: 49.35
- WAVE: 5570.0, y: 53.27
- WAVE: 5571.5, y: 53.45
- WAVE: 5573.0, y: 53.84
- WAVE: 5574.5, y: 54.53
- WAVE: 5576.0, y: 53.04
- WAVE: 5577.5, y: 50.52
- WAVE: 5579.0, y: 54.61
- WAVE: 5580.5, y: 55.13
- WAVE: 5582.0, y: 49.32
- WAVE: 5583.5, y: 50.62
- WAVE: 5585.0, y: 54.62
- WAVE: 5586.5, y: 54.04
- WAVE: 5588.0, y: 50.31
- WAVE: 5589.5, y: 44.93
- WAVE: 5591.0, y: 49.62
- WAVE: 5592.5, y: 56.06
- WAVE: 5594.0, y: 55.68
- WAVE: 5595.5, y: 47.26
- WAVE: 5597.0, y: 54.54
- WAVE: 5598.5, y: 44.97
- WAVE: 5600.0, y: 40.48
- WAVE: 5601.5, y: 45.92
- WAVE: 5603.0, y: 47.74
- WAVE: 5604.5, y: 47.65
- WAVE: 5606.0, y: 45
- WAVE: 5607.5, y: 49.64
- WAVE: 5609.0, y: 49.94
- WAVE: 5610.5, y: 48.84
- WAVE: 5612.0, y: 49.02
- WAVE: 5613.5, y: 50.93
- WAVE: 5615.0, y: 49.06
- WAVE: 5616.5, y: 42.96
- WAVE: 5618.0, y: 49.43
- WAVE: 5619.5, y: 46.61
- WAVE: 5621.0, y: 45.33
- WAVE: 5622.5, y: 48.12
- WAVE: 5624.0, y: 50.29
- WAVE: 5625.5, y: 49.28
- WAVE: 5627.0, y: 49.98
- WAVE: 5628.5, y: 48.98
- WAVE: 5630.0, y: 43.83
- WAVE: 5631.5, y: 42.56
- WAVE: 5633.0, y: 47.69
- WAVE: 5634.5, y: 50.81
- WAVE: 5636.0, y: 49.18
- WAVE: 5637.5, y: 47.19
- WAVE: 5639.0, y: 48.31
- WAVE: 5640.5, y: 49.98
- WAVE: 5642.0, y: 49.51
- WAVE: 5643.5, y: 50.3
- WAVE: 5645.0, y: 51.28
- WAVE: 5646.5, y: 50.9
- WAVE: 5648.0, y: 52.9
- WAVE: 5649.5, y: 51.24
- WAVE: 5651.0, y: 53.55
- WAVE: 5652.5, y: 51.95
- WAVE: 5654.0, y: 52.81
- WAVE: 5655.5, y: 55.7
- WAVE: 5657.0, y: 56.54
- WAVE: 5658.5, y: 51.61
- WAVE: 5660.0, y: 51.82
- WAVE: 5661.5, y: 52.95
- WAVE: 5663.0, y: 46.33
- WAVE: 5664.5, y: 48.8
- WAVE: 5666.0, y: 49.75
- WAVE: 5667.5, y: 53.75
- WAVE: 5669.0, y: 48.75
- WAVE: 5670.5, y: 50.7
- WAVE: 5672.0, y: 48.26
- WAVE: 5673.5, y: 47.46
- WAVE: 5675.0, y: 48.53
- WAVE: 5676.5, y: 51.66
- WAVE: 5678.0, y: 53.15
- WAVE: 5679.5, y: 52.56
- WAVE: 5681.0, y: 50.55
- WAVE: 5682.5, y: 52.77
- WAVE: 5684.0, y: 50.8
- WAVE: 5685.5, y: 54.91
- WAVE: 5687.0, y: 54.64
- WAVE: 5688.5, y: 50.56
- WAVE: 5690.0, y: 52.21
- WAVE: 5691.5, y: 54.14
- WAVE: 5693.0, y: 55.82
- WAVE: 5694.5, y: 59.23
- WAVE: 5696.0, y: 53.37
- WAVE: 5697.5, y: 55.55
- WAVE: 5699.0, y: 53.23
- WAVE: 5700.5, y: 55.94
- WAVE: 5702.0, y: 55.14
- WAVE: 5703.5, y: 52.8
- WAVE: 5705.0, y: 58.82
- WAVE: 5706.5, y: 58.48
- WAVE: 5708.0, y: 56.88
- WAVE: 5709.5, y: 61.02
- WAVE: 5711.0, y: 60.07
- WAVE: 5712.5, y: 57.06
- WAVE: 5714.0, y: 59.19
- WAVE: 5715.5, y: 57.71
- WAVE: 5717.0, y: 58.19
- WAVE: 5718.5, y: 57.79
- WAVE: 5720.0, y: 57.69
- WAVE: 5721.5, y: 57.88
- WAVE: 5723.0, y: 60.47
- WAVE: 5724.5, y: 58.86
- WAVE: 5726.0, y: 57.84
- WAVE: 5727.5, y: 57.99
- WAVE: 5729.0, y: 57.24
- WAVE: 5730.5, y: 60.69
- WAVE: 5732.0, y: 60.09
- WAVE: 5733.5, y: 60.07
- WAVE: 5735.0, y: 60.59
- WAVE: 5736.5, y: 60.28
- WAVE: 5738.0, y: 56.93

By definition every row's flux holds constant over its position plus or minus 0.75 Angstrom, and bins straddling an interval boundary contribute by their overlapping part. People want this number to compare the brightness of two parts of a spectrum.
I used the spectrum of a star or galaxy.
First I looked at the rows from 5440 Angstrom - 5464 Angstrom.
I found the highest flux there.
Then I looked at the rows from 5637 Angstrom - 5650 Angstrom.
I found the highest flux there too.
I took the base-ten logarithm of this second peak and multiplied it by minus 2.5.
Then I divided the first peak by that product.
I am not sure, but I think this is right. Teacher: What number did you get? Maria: -15.5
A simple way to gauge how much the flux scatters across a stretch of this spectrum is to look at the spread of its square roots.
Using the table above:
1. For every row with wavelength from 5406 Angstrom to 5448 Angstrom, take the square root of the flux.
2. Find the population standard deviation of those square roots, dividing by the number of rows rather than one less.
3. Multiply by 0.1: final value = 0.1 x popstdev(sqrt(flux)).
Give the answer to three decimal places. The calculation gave 0.039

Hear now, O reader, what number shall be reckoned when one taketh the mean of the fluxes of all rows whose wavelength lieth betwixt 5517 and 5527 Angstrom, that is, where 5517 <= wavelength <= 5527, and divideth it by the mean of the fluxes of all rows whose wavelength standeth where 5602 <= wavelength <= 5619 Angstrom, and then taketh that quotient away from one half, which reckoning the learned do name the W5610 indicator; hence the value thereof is -0.53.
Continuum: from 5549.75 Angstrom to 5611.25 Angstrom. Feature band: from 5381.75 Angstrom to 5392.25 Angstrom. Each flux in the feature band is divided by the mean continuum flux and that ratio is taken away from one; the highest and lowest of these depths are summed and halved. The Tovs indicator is -0.15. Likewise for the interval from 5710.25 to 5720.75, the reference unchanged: -0.15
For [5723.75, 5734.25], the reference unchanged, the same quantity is -0.15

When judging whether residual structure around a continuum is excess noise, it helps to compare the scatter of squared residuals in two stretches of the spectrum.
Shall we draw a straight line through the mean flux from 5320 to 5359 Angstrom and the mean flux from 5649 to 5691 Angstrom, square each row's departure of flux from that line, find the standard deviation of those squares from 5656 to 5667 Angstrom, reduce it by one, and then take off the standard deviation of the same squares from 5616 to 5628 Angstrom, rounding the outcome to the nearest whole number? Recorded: -13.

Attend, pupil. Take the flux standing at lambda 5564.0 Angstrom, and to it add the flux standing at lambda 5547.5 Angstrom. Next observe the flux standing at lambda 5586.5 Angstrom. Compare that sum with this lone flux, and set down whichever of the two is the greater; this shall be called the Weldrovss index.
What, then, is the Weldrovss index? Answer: 105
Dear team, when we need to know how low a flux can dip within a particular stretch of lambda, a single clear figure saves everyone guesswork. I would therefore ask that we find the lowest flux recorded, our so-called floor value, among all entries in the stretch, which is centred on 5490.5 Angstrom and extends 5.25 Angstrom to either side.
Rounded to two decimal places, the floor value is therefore 50.00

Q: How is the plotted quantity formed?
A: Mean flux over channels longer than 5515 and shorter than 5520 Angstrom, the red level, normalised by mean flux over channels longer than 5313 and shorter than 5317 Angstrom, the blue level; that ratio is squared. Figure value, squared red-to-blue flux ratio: 0.80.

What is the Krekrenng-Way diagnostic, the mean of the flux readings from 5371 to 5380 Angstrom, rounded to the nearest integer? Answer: 53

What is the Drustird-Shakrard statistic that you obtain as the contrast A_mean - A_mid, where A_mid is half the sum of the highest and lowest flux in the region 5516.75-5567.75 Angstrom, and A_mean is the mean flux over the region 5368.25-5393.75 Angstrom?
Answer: 5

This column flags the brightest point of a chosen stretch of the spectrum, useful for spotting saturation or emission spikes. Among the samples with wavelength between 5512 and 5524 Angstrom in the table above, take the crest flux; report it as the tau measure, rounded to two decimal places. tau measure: 52.34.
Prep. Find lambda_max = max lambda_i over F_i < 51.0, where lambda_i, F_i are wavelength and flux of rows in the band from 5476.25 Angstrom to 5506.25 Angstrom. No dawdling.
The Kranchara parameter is 5505.5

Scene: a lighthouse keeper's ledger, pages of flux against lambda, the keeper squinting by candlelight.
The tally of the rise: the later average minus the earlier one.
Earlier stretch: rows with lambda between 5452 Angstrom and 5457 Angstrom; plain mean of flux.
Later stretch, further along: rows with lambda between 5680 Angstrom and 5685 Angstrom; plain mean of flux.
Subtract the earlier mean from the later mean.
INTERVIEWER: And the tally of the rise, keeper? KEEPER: 11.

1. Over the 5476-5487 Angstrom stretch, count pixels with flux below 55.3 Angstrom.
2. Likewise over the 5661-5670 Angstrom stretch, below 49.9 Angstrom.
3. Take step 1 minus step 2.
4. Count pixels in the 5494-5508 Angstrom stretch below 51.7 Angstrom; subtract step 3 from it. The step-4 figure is 4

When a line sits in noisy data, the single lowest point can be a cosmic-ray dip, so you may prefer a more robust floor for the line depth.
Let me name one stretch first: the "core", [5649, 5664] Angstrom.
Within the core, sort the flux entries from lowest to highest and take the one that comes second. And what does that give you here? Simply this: 51.24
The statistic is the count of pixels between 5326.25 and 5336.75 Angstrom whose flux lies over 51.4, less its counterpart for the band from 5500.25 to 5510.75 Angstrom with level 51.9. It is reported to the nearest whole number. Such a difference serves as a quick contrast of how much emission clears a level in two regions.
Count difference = 1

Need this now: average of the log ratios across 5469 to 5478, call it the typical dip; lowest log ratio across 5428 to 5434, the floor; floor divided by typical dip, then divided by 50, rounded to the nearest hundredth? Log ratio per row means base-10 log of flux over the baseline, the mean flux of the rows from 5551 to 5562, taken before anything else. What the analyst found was 0.02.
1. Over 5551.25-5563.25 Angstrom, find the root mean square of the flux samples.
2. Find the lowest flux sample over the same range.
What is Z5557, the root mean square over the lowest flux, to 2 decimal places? 1.03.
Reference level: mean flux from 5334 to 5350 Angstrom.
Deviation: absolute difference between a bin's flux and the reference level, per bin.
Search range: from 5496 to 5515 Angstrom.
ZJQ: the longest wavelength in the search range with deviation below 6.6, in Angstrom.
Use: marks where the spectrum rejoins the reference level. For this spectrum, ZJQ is 5514.5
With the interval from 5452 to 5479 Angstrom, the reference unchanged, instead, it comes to 5478.5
